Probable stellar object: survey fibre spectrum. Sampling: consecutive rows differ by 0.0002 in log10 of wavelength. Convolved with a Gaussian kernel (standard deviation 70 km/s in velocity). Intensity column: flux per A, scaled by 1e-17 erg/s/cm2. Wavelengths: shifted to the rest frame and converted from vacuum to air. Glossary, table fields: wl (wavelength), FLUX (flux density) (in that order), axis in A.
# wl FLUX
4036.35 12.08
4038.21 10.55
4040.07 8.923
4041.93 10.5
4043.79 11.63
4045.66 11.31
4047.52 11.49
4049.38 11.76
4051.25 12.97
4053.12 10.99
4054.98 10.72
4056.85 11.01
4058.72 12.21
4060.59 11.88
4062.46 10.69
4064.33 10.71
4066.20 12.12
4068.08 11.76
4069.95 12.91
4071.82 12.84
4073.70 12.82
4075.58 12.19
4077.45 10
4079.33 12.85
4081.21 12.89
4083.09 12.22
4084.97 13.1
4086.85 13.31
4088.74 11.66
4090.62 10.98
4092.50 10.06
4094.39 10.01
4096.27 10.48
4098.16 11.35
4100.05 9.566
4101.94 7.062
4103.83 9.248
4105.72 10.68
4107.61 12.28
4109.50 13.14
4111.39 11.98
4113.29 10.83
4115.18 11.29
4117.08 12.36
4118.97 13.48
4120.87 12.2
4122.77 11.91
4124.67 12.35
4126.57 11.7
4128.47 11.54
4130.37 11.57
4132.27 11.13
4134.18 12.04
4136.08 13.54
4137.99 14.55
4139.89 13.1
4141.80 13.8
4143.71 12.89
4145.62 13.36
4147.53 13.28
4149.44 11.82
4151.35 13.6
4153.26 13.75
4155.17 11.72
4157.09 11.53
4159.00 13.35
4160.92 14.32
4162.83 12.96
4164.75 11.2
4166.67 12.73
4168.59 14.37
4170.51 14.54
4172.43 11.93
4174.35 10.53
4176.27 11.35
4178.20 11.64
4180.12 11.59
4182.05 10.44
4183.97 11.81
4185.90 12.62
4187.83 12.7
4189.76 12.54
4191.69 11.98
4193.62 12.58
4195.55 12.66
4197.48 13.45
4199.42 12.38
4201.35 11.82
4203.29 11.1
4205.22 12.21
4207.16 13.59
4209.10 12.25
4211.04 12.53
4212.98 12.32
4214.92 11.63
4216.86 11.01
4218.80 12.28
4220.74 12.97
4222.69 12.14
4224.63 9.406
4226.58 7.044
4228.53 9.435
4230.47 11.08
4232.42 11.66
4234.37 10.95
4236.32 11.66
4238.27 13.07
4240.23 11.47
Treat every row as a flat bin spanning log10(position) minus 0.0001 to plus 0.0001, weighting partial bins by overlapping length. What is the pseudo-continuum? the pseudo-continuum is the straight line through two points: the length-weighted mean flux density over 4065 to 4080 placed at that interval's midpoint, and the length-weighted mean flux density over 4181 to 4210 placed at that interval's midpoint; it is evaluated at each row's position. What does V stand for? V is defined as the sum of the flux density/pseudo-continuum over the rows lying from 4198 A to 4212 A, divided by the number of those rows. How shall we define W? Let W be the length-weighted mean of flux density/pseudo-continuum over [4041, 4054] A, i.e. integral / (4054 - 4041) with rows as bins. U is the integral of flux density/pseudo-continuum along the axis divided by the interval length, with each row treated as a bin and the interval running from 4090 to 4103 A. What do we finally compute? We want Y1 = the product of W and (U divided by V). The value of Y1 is 0.77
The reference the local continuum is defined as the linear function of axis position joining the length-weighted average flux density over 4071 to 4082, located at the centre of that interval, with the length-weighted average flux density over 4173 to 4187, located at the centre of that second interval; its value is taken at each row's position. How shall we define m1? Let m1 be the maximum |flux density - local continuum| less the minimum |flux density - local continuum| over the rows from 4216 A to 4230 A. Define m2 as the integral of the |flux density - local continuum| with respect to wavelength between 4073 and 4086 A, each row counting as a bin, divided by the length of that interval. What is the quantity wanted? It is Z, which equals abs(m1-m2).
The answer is 3.16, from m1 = 3.9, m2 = 0.7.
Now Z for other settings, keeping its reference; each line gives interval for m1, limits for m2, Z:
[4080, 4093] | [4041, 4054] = 0.94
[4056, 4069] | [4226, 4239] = 0.29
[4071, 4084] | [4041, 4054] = 1.12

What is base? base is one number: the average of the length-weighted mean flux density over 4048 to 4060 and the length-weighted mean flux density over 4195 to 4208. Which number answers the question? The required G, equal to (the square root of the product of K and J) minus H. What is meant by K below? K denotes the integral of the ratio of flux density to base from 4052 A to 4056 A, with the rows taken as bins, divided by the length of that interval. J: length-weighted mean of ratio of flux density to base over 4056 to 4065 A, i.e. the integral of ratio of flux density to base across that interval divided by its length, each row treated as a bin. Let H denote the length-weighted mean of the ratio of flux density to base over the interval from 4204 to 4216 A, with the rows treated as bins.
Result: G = -0.103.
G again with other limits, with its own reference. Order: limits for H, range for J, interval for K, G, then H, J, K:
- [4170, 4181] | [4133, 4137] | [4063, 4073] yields 0.044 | 0.98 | 1.05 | 1.00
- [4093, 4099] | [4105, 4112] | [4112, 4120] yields 0.123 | 0.88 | 1.00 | 1.00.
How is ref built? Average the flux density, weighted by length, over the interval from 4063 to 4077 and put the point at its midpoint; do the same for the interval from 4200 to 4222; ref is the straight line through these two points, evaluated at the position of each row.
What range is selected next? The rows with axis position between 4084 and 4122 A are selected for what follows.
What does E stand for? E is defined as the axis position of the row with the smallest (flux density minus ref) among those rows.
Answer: 4101.94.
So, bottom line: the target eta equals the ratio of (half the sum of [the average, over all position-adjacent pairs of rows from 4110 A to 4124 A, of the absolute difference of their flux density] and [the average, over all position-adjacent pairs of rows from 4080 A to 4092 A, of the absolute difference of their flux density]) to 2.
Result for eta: 0.43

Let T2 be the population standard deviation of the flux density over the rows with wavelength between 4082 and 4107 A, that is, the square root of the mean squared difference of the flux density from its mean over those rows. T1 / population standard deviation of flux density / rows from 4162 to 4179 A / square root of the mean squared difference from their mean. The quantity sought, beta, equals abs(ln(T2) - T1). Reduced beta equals 0.8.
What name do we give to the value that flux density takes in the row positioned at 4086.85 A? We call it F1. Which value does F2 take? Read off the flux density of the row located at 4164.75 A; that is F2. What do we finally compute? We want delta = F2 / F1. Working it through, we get 0.84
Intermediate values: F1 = 13.31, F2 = 11.2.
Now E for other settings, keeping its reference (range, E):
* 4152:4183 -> 4182.05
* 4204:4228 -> 4226.58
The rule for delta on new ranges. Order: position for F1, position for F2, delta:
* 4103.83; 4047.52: 1.24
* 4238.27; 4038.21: 0.81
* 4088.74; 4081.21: 1.11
